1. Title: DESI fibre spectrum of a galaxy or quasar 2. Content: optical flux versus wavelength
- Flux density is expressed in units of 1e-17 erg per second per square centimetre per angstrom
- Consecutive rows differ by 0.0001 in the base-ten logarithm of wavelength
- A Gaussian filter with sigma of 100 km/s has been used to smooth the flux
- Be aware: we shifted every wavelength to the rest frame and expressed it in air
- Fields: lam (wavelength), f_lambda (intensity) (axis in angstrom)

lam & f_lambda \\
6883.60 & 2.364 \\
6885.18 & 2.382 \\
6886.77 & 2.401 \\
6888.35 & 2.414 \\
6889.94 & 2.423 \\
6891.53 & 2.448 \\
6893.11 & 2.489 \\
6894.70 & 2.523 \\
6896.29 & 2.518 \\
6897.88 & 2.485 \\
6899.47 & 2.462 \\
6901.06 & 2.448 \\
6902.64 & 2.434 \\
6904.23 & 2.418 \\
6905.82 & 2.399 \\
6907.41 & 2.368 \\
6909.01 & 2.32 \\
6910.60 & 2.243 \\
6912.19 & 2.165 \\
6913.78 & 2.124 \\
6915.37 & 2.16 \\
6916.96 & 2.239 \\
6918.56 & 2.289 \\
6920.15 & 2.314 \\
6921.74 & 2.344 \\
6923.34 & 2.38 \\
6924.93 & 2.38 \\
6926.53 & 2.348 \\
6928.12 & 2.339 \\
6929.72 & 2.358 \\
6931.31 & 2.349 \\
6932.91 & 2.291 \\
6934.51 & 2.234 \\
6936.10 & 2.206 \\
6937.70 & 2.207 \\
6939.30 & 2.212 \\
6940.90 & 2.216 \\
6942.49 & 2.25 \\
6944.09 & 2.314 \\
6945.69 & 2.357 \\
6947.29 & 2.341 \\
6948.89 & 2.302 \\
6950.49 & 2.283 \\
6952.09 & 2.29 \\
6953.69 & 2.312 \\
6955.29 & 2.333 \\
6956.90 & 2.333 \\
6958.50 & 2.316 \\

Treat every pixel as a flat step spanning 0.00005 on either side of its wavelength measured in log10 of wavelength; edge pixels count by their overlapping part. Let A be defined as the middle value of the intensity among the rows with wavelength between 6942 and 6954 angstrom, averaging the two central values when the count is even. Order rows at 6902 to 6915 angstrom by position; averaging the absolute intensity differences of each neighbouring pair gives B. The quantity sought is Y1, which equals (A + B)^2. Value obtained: 5.53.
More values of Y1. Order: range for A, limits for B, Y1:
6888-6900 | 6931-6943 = 6.25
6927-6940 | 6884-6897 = 5.21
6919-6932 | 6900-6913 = 5.71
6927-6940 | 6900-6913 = 5.30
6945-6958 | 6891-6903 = 5.50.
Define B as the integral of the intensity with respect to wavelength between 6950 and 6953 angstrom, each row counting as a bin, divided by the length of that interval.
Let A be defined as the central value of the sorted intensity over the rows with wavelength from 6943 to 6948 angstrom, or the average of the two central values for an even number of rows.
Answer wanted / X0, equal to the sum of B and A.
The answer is 4.63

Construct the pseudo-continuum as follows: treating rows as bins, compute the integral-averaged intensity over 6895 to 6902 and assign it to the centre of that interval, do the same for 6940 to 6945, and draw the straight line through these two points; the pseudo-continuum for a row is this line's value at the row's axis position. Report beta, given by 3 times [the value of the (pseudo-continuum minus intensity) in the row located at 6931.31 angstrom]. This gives -0.09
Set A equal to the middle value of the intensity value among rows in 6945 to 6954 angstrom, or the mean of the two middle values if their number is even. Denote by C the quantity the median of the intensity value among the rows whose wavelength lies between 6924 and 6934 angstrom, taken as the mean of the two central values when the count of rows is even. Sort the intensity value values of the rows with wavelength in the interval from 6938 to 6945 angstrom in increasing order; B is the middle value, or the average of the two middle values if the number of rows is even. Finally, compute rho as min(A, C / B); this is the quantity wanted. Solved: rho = 1.05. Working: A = 2.31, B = 2.23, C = 2.35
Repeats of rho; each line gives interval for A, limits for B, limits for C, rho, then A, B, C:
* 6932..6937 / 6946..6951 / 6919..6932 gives 1.02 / 2.23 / 2.30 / 2.35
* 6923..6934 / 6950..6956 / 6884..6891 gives 1.05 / 2.35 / 2.30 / 2.41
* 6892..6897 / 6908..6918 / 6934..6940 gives 1.00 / 2.52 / 2.20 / 2.21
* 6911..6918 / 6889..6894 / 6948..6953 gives 0.94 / 2.16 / 2.45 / 2.29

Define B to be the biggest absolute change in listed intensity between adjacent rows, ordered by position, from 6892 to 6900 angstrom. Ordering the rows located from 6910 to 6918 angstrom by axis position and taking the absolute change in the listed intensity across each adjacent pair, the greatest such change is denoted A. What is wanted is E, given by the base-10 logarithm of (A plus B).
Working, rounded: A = 0.079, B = 0.034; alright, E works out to -0.95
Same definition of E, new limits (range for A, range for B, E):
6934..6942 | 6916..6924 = -1.11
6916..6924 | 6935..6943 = -1.08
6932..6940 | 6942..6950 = -0.92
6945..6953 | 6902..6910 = -1.06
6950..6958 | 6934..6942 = -1.30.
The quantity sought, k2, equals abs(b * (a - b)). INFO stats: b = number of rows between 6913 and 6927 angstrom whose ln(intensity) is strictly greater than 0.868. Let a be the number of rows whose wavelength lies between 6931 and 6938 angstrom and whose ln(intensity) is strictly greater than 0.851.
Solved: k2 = 0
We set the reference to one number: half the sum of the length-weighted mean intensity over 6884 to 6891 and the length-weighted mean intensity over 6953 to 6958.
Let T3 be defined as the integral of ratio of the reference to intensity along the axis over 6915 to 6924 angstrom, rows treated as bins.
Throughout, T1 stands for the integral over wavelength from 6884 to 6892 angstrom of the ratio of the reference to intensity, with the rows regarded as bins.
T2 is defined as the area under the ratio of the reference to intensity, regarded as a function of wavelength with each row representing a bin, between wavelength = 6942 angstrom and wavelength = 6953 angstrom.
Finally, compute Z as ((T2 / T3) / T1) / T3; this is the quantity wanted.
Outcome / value 0.017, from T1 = 7.8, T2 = 11.3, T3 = 9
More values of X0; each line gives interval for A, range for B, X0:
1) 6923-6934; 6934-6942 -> 4.57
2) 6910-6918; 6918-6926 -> 4.51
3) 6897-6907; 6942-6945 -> 4.73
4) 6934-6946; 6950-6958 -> 4.54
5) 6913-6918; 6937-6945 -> 4.40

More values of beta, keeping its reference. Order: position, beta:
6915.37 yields 0.71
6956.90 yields -0.42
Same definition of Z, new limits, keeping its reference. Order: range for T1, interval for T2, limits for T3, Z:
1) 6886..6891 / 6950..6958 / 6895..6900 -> 0.075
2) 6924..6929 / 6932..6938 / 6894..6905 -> 0.011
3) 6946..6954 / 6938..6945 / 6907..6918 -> 0.007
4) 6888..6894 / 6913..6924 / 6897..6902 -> 0.086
